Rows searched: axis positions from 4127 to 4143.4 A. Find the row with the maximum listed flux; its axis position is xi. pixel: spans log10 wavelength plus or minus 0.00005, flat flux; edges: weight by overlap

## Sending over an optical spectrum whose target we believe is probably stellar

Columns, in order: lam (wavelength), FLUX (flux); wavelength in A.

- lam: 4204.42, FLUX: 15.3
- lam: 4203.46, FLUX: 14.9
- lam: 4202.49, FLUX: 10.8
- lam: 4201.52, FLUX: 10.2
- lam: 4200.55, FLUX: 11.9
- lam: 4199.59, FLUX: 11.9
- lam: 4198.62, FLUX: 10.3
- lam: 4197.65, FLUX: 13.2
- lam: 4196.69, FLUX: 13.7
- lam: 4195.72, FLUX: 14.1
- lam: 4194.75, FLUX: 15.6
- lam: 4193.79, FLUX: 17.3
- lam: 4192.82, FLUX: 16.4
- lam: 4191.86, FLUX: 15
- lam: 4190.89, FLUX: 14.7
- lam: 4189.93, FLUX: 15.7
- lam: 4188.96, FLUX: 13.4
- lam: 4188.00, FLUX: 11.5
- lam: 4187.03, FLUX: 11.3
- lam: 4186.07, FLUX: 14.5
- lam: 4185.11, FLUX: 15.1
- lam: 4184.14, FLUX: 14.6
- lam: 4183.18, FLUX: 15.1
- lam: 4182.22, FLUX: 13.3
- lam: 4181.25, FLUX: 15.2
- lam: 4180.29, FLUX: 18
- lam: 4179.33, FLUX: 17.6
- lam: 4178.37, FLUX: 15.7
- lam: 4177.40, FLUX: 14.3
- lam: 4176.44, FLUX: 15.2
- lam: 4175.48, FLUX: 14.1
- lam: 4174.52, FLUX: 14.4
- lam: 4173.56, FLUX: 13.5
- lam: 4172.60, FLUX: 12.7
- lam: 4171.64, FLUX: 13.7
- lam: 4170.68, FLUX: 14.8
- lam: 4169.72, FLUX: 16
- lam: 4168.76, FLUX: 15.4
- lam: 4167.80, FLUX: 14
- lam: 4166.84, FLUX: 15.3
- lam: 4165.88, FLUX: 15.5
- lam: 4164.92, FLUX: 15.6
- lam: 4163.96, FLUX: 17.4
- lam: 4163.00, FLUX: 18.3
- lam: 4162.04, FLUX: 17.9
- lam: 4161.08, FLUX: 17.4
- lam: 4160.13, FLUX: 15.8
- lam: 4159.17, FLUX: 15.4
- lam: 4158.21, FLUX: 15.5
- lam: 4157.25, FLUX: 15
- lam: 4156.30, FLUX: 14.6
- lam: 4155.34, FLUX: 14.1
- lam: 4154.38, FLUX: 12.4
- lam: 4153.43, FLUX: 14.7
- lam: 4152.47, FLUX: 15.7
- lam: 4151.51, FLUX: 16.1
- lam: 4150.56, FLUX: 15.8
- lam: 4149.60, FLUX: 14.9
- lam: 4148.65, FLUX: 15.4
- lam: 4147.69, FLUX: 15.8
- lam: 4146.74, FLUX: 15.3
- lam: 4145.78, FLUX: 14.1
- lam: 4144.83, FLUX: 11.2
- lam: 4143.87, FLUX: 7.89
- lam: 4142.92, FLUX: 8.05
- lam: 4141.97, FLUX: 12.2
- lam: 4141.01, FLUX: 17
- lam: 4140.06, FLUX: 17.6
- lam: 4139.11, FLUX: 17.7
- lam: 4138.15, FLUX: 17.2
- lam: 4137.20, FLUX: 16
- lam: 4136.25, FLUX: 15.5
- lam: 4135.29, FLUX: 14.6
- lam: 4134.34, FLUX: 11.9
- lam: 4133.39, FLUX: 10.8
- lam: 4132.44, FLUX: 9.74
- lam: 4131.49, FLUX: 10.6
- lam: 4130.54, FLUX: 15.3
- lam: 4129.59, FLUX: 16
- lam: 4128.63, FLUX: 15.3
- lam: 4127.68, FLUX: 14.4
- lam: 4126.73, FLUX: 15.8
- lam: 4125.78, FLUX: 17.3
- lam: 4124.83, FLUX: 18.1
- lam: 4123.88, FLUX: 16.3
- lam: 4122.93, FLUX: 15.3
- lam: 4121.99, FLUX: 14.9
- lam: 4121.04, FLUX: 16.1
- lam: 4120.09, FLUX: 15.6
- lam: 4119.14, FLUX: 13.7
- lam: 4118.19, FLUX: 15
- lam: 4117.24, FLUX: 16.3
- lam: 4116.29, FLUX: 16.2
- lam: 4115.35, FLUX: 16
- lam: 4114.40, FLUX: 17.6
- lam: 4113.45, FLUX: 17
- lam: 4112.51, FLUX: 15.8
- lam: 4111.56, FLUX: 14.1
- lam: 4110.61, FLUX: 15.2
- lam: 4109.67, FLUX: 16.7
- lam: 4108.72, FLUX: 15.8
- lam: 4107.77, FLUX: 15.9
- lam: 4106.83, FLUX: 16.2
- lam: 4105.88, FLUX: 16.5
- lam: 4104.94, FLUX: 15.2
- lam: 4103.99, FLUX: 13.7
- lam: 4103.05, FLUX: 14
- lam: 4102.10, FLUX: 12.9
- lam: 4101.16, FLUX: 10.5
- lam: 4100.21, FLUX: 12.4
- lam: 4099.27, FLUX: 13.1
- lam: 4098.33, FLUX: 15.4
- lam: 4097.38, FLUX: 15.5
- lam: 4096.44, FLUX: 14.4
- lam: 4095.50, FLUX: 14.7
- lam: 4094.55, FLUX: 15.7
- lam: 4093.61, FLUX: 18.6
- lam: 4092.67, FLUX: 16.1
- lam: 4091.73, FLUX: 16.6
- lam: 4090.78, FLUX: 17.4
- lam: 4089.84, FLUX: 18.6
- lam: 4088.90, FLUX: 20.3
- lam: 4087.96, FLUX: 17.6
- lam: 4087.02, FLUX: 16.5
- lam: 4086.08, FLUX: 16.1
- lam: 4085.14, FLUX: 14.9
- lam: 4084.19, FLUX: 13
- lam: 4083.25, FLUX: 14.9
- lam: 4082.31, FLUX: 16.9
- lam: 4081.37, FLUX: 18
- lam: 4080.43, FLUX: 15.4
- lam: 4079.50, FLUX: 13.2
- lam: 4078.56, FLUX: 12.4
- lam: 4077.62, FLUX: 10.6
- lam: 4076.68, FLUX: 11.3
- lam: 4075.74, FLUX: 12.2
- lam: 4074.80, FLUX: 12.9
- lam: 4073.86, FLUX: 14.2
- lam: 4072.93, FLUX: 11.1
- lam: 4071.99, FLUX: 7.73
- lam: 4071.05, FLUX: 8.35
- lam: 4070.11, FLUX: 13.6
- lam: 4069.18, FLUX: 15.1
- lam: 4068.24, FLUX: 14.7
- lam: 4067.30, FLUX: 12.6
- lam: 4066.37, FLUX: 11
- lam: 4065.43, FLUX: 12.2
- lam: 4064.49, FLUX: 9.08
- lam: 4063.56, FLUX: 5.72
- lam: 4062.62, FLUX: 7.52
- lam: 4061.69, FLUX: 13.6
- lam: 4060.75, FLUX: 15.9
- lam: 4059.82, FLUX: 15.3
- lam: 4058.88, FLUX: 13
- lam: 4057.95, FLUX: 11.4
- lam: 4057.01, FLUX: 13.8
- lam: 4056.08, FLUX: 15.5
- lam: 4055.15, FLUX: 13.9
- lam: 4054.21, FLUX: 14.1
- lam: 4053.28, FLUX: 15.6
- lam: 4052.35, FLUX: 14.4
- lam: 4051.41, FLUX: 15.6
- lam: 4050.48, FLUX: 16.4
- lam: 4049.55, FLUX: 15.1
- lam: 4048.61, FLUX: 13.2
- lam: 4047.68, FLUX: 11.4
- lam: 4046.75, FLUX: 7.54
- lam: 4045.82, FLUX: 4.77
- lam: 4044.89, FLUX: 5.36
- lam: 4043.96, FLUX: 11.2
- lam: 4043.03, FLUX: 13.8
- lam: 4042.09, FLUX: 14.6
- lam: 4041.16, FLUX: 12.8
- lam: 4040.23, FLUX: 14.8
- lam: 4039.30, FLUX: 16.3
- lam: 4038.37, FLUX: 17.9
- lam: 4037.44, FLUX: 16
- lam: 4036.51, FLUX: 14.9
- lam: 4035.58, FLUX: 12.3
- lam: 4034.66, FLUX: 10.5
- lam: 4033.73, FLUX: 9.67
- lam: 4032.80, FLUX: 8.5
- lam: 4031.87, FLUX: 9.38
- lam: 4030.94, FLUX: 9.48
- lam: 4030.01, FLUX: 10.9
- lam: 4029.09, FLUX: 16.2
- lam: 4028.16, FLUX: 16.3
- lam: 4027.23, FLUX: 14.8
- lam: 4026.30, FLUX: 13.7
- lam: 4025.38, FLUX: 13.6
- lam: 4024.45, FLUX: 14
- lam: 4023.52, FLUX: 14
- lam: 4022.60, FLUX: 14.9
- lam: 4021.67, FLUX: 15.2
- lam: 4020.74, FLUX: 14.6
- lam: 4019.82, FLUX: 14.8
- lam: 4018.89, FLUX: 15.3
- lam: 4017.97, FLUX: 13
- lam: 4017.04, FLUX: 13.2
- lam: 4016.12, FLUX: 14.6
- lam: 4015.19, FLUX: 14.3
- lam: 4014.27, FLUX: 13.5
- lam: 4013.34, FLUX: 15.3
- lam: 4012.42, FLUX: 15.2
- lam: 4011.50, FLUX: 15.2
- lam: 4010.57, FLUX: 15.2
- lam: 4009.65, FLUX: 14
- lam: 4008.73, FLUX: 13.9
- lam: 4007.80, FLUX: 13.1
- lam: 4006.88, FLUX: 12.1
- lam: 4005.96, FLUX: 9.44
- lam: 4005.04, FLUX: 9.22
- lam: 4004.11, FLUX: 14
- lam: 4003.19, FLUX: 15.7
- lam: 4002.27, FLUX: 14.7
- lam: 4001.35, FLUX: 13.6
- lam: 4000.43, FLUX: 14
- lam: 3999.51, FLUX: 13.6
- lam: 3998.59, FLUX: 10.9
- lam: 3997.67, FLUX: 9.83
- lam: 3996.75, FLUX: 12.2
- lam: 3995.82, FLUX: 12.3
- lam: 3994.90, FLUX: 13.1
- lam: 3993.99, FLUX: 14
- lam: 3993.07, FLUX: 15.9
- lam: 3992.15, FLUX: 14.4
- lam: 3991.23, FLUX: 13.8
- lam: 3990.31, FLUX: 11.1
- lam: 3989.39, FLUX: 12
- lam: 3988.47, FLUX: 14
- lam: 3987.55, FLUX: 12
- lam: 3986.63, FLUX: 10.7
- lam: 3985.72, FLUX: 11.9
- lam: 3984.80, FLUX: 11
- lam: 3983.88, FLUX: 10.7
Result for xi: 4139.11 A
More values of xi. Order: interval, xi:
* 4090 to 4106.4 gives 4093.61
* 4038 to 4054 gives 4038.37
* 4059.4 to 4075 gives 4060.75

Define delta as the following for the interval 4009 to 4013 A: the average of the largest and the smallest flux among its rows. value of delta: 14.6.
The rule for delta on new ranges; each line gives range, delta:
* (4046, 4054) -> 12.0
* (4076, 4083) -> 14.3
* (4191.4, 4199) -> 13.8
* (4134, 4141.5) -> 14.8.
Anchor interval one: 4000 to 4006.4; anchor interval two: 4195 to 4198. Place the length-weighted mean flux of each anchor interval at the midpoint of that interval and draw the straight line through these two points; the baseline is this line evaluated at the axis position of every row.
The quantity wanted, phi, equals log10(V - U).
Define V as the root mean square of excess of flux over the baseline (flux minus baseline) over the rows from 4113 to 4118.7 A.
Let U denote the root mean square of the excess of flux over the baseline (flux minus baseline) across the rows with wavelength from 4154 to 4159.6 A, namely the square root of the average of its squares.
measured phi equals 0.22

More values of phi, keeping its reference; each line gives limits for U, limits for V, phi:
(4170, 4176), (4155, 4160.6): -0.08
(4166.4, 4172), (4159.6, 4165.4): 0.33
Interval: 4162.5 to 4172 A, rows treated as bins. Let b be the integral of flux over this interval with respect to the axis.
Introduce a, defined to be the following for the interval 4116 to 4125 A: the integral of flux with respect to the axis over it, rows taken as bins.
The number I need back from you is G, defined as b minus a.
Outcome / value 7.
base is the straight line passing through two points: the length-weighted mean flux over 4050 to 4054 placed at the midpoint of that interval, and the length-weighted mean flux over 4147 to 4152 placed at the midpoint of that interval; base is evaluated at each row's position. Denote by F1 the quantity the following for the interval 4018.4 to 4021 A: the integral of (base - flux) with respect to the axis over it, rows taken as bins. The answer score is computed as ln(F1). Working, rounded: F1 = 1.2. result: 0.21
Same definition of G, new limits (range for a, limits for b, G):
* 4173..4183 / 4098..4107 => -26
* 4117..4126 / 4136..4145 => -15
